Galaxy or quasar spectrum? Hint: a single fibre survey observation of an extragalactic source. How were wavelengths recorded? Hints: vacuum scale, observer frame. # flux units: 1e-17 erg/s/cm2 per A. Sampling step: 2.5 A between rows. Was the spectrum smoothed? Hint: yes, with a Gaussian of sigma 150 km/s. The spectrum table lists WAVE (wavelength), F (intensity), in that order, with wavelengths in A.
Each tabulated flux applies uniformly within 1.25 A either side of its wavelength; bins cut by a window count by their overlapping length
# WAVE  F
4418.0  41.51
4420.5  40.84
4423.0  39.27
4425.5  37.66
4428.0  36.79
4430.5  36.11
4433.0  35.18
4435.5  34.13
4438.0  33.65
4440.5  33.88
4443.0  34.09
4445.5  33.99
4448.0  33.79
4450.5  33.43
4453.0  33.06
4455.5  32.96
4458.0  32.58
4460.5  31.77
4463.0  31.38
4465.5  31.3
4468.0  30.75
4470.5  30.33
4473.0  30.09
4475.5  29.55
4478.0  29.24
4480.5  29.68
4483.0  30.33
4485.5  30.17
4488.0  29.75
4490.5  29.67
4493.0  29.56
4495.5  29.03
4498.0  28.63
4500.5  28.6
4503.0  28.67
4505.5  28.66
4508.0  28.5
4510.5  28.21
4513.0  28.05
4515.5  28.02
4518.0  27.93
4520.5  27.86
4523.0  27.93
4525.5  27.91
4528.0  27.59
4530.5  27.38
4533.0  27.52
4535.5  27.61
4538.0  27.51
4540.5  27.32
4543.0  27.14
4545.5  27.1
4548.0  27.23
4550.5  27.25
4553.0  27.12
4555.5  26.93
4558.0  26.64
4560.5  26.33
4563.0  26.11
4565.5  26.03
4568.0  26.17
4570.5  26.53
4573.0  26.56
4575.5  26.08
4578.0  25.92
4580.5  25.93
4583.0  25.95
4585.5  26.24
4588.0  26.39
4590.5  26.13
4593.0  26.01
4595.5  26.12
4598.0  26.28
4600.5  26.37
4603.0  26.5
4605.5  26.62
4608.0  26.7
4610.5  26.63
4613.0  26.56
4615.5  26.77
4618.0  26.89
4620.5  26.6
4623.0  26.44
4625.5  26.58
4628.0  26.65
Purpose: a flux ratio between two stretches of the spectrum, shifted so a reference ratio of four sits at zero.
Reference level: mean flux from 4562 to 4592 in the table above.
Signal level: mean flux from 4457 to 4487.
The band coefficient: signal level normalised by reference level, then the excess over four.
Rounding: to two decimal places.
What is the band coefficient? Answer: -2.83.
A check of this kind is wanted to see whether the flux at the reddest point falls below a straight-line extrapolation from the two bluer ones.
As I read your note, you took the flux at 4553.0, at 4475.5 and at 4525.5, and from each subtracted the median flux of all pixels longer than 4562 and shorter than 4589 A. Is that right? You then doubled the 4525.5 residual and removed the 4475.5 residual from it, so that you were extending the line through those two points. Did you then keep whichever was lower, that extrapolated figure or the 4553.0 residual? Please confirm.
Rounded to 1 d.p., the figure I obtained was 0.2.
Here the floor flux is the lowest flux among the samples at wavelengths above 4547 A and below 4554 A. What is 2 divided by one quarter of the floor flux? 0.295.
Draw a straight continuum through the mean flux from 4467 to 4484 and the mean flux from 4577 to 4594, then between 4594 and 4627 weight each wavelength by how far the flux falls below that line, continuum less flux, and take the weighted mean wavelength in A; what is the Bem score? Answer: 4613.6 A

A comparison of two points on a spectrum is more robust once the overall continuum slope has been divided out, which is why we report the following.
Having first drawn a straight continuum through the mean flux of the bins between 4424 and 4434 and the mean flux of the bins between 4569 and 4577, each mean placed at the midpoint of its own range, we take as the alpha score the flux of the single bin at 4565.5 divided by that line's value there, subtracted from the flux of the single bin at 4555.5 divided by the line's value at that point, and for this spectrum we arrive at 0.008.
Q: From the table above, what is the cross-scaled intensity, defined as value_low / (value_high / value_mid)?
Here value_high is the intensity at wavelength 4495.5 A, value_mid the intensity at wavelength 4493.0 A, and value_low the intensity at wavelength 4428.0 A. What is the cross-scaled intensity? 37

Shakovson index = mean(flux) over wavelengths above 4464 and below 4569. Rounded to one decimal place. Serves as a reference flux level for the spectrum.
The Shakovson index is 28.3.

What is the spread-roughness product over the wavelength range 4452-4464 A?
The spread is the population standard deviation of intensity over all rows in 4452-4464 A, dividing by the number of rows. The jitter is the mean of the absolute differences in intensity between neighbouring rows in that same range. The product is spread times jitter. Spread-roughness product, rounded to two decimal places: 0.28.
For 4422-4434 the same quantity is 1.43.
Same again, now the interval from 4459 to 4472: 0.18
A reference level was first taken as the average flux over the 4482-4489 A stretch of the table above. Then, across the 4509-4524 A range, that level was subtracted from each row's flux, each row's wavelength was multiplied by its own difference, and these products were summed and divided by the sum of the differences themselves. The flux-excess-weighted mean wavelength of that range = 4517.0 A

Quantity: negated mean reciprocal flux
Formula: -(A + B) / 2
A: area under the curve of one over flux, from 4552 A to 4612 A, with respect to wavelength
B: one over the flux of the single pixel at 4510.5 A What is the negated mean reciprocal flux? -1.2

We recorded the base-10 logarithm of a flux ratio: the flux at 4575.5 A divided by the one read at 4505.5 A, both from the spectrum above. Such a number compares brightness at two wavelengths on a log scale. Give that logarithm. -0.041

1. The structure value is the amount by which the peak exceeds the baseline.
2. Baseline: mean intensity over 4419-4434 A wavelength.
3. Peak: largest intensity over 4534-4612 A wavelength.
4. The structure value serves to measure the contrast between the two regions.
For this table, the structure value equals -10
